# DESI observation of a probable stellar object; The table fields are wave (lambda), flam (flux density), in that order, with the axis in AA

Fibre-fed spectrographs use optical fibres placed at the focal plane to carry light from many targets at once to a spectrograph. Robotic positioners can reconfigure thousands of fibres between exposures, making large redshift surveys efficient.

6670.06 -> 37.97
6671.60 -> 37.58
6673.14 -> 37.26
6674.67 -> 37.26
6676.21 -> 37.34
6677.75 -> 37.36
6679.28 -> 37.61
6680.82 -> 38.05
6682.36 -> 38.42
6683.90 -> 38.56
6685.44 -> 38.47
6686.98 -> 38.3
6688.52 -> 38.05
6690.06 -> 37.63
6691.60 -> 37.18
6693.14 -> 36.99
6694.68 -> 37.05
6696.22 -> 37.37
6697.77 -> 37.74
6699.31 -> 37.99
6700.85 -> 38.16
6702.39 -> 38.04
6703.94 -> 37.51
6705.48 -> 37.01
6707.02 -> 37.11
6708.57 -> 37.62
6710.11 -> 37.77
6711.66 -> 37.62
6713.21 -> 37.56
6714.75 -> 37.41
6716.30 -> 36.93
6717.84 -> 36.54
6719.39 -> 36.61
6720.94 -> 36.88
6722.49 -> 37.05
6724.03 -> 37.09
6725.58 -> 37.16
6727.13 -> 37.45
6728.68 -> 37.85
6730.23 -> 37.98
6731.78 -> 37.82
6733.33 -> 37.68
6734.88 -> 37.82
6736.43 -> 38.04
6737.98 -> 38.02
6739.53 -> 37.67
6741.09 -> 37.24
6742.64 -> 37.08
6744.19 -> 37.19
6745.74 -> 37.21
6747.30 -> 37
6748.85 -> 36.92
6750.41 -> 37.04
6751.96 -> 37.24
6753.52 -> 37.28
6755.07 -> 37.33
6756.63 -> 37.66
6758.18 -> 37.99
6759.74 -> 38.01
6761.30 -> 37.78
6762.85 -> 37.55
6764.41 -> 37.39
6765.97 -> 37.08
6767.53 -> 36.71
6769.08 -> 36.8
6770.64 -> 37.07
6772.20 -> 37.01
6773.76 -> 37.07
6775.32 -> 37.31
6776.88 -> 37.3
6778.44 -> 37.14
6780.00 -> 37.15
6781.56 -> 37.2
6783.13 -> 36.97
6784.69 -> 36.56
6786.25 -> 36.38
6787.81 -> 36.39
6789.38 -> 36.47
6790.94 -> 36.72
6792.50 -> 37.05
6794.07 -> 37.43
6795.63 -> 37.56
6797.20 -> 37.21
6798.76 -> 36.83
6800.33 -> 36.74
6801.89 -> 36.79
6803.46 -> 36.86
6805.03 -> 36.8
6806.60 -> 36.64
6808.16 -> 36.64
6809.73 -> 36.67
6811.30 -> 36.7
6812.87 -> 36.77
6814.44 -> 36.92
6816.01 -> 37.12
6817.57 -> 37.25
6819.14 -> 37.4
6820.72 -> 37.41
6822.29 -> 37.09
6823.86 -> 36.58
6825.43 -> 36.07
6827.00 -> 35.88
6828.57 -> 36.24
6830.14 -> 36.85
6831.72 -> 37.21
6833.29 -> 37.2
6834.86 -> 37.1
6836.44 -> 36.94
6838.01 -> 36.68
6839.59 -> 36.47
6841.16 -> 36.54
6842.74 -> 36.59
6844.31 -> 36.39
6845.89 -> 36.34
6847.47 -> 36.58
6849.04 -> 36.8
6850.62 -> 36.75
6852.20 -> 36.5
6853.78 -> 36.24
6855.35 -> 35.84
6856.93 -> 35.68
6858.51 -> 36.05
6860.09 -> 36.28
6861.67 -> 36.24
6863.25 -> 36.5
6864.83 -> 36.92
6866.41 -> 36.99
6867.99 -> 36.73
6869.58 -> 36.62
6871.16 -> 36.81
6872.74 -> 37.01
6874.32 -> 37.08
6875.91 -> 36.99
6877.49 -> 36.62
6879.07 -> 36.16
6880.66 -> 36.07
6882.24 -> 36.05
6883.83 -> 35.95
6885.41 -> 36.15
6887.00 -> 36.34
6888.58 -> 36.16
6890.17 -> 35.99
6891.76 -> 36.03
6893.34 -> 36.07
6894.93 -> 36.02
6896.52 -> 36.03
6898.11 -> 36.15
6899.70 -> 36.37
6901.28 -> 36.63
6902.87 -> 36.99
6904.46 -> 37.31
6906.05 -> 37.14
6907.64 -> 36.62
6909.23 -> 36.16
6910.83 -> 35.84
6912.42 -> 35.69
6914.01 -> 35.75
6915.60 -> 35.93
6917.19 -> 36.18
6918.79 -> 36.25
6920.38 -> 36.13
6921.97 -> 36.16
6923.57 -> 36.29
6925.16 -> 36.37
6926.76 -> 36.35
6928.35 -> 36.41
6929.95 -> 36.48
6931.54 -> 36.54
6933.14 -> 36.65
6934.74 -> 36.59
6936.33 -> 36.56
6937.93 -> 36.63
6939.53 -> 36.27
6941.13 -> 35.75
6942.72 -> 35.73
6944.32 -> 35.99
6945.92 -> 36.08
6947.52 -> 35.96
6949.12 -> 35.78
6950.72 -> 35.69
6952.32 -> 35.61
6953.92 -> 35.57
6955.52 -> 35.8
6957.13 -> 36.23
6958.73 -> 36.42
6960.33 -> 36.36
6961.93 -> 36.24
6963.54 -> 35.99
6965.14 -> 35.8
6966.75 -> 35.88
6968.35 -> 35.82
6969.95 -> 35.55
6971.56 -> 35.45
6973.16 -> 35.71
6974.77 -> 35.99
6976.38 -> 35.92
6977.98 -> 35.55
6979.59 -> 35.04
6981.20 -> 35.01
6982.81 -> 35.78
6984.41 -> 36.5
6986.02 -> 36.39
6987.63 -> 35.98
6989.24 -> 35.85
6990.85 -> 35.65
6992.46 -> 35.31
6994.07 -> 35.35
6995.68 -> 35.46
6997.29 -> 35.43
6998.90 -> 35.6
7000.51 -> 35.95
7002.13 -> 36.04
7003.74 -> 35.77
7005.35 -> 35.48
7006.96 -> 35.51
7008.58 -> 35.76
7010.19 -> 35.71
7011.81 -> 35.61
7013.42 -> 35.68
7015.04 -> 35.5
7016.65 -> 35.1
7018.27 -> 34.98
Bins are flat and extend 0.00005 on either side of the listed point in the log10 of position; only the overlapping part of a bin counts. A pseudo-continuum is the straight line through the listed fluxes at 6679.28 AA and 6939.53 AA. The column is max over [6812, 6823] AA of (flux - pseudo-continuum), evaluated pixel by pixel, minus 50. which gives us -49.5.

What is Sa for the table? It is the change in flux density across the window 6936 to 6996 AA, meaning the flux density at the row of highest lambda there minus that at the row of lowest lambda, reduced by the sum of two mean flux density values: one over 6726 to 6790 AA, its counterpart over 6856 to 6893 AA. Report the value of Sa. -74.8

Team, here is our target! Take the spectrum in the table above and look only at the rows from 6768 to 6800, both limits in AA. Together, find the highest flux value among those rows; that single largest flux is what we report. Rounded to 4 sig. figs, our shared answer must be 37.56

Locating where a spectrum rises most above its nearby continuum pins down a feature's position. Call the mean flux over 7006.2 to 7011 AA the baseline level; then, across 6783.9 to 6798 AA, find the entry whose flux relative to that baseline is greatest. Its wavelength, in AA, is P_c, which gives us 6795.63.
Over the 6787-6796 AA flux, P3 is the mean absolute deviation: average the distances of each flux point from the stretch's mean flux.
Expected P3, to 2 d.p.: 0.41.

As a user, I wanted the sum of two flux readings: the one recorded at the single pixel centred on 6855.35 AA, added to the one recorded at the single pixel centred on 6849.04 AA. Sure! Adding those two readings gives 72.64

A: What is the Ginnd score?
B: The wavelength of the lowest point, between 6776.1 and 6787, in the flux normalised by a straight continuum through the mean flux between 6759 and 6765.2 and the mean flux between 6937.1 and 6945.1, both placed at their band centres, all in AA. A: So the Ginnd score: 6786.25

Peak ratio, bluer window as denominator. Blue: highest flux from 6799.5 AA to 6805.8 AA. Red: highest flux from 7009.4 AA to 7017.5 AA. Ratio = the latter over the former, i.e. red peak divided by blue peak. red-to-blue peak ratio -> 0.969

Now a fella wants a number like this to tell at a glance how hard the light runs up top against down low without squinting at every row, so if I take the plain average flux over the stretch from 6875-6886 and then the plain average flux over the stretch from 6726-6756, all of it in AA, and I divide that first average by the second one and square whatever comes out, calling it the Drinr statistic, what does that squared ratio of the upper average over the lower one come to 0.94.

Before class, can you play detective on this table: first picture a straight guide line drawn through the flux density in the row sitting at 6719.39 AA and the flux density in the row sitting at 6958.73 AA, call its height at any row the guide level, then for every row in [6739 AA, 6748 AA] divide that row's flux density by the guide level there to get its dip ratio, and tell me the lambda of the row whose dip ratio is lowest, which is 6747.30 AA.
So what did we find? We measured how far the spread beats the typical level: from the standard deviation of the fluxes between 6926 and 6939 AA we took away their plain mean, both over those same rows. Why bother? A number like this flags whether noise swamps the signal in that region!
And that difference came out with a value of -36.4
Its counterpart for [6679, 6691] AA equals -37.8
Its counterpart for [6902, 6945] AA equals -35.9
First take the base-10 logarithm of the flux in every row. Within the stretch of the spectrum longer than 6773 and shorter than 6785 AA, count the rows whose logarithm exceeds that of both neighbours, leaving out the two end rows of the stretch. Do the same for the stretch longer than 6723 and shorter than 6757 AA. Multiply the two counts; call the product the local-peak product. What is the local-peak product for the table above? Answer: 6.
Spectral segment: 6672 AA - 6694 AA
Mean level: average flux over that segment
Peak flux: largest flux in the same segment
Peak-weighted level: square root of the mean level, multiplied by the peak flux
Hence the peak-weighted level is 237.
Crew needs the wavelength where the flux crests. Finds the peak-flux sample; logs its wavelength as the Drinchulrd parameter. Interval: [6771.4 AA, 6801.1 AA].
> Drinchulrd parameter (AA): 6795.63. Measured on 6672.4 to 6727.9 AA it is 6683.90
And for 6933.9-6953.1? 6937.93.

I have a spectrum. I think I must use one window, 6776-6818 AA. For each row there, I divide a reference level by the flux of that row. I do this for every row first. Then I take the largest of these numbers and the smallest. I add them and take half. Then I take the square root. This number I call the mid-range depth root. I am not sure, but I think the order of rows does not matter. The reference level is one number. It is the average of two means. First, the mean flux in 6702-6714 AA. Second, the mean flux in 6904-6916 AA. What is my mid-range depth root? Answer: 1.00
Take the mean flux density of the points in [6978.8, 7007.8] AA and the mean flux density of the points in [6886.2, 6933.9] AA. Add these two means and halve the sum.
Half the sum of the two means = 36.0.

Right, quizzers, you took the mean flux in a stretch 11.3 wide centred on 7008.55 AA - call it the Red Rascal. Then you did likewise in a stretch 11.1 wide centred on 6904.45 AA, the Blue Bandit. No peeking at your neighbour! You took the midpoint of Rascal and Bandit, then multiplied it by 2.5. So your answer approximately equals 90.5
